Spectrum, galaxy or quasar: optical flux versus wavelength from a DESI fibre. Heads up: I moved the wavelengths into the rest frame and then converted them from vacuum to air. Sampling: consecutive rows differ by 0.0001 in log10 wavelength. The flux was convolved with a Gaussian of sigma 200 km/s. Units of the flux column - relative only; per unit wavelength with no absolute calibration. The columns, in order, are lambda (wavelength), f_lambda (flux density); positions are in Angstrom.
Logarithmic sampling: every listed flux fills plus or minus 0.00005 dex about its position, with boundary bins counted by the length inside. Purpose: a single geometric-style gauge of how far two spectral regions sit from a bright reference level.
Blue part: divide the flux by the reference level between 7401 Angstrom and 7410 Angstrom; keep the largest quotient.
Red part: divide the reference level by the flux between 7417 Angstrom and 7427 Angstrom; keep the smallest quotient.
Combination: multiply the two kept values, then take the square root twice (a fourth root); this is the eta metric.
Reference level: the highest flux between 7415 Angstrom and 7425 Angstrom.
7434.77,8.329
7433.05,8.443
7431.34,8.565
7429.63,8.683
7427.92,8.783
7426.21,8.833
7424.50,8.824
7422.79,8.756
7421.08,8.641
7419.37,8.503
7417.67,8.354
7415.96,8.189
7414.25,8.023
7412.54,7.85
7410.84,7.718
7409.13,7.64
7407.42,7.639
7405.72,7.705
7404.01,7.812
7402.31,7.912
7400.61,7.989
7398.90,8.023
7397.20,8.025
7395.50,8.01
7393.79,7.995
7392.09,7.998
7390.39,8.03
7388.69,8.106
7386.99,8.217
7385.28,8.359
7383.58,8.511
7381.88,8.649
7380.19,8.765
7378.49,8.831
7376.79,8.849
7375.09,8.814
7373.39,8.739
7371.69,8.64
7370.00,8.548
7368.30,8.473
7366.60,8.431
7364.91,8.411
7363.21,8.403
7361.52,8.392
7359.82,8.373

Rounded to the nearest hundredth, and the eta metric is 0.97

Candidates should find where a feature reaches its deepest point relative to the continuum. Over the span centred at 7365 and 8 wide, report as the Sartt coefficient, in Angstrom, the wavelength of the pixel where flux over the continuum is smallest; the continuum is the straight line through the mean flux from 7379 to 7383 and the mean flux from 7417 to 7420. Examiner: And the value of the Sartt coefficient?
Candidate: 7361.52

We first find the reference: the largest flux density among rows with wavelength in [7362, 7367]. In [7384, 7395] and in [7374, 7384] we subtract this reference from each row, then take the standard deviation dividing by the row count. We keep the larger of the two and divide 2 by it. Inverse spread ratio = 15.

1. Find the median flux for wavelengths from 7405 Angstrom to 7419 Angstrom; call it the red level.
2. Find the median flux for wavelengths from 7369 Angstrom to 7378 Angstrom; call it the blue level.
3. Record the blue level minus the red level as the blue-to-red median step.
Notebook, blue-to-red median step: 1.0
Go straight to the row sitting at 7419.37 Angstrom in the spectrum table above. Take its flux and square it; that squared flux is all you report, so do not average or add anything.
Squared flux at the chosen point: 72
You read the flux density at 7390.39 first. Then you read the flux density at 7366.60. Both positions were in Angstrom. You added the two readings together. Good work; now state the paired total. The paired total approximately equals 16.5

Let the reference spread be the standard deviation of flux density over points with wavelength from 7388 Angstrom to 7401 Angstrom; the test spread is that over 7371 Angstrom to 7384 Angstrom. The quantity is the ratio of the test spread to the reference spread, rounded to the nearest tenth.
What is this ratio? 3.1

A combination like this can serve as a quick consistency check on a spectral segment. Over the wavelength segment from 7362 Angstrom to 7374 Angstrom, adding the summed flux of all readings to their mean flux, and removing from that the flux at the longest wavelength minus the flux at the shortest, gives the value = 67.8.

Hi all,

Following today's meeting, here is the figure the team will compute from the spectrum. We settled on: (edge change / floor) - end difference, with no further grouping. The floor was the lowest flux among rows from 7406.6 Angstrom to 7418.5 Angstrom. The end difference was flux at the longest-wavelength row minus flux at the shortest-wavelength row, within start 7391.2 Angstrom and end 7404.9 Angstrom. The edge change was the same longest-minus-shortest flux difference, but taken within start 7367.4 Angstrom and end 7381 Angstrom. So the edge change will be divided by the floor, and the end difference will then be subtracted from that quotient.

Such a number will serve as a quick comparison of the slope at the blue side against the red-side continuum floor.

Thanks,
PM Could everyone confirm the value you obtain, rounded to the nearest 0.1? 0.2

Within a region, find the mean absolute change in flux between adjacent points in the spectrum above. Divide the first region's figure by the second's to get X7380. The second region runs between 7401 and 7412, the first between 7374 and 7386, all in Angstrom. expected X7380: 1.2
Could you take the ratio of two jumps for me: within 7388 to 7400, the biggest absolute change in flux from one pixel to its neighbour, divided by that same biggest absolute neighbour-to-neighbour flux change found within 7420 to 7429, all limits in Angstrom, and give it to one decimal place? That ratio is 0.7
